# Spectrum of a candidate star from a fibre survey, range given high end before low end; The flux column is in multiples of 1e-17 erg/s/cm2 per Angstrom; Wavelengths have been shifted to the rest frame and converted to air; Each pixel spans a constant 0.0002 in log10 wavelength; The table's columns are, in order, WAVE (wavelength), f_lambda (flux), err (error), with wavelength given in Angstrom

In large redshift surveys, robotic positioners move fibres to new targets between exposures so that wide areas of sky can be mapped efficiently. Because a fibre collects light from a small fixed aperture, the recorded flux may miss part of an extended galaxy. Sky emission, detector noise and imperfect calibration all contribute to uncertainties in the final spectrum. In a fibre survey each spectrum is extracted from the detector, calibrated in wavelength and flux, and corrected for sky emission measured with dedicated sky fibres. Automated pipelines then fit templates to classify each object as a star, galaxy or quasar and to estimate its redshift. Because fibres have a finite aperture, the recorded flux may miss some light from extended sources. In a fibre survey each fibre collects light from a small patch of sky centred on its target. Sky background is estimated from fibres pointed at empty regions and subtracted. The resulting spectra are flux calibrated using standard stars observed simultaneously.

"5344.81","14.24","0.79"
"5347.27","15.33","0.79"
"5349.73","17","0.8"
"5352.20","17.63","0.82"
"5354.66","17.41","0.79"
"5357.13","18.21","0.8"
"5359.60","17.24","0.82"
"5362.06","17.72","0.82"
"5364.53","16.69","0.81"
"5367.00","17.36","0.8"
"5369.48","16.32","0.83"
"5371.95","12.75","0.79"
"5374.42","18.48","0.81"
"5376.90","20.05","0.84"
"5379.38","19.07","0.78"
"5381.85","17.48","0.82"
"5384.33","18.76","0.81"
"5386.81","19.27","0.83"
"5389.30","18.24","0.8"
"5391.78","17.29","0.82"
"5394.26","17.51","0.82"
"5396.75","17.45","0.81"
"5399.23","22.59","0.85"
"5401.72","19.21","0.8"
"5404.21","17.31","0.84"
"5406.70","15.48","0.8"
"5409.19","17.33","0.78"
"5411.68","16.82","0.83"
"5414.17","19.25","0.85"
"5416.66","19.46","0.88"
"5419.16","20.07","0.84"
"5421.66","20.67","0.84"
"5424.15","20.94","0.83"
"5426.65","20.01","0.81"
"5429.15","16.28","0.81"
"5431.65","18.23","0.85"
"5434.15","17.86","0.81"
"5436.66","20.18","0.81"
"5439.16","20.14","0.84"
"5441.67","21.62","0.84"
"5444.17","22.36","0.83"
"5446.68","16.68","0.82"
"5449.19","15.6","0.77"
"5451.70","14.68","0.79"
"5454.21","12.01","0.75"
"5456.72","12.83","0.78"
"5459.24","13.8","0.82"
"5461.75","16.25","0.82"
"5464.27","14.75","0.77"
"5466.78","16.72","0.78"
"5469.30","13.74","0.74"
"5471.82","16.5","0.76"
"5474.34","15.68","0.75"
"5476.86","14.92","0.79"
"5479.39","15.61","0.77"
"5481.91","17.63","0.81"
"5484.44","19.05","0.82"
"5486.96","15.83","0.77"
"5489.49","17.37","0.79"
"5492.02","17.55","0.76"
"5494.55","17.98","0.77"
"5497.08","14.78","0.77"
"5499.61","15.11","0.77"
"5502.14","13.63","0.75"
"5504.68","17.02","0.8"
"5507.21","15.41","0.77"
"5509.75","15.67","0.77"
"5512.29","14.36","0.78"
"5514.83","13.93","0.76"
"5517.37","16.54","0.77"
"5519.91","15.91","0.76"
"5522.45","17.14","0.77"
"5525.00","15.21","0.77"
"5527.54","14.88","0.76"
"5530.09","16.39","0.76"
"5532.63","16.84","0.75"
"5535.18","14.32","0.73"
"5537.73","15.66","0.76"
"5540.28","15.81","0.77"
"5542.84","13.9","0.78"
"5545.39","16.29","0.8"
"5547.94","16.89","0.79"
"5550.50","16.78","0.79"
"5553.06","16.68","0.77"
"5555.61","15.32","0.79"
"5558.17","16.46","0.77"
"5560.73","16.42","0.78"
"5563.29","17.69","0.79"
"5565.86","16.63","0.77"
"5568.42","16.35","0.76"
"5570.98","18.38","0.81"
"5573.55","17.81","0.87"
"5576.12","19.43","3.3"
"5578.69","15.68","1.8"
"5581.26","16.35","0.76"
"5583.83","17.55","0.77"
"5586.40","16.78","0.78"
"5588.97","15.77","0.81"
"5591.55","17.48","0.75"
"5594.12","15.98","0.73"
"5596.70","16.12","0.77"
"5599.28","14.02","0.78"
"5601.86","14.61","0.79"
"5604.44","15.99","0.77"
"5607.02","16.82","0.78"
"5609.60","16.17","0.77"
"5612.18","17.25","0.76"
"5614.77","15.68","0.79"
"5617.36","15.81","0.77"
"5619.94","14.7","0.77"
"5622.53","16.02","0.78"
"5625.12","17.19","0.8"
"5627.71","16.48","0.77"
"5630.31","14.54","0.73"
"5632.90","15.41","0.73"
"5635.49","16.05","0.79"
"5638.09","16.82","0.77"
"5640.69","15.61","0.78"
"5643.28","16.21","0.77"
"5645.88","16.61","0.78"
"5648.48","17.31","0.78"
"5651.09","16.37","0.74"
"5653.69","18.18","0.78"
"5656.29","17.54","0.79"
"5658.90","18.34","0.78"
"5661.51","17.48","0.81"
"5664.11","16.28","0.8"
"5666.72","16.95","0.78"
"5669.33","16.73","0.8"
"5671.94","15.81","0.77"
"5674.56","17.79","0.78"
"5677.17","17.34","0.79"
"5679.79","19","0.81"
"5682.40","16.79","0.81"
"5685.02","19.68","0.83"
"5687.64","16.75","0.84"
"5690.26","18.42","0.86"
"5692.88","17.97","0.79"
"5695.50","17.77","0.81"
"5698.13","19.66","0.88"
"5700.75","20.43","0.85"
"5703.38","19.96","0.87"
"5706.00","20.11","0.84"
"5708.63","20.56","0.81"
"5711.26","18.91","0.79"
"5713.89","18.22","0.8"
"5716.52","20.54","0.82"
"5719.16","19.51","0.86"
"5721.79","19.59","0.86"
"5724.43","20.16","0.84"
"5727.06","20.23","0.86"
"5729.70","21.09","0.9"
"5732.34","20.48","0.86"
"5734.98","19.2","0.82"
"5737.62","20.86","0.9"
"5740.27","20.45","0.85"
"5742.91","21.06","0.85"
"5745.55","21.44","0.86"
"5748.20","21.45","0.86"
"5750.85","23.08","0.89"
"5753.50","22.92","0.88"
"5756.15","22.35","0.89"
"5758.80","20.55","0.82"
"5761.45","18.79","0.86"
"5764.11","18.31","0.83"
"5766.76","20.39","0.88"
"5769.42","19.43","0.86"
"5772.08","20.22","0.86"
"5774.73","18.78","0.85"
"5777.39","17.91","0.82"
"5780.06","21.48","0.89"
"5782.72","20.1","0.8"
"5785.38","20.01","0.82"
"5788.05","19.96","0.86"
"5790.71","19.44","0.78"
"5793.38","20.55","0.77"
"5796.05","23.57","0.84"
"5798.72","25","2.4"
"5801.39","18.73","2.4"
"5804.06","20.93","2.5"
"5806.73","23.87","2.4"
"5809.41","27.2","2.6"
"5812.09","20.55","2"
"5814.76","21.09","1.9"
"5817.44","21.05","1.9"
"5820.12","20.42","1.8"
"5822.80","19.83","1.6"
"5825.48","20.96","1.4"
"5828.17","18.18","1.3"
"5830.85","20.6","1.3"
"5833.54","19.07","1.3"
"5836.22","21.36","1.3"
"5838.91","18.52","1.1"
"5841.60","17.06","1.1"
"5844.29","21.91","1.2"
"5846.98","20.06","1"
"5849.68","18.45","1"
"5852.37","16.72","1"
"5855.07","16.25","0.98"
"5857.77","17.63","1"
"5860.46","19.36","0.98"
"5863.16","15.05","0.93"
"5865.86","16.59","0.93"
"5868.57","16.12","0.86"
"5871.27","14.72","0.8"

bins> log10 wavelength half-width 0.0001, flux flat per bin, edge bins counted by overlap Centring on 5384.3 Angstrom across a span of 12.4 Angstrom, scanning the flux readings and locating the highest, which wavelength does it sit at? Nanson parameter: 5386.81 Angstrom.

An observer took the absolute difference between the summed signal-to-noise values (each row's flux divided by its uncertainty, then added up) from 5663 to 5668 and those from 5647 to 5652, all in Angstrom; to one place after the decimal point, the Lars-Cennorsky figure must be 2.2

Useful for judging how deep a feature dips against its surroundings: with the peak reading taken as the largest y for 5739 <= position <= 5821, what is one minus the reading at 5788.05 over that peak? 0.27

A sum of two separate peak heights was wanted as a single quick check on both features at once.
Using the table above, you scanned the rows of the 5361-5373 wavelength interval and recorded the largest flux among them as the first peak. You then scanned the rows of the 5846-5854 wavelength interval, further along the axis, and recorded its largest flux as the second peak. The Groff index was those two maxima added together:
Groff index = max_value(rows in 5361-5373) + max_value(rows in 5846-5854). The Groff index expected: 37.8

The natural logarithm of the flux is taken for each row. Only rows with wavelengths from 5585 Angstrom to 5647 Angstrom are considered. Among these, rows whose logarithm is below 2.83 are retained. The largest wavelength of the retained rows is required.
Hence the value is 5645.88 Angstrom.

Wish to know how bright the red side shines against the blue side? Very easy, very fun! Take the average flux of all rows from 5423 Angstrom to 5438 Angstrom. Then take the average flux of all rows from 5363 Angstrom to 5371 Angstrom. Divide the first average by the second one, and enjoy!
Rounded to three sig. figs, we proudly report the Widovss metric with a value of 1.13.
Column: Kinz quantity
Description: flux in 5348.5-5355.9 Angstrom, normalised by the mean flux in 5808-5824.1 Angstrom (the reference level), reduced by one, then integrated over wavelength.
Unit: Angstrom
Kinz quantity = -1.5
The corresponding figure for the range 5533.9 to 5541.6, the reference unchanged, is -2.3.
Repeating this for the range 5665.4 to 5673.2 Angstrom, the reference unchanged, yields -1.9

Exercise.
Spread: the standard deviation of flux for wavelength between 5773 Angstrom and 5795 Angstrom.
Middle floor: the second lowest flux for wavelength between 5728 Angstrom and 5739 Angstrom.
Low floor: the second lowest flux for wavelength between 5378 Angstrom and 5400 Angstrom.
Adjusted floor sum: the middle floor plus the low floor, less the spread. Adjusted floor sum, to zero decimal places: 37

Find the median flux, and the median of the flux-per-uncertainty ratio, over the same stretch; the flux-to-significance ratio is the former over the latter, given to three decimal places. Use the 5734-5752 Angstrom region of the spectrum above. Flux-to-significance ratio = 0.850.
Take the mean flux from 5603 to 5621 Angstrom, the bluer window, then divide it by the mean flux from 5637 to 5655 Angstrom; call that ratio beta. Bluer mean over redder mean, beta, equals 0.96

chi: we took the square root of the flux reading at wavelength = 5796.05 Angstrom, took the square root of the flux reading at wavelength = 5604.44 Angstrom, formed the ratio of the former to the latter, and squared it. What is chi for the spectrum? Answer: 1.47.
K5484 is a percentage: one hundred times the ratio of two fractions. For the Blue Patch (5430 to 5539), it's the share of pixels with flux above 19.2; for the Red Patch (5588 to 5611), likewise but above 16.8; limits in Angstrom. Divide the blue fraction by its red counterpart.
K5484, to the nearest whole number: 42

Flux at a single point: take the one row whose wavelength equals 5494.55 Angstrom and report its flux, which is 17.98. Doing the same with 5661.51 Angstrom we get 17.48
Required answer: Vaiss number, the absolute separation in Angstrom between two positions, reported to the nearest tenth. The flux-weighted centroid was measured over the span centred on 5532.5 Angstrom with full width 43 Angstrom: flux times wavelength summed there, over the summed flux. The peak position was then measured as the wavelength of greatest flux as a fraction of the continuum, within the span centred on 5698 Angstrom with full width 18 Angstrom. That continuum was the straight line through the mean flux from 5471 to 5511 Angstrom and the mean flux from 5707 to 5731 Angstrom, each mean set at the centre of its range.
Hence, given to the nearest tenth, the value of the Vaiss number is 167.8 Angstrom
